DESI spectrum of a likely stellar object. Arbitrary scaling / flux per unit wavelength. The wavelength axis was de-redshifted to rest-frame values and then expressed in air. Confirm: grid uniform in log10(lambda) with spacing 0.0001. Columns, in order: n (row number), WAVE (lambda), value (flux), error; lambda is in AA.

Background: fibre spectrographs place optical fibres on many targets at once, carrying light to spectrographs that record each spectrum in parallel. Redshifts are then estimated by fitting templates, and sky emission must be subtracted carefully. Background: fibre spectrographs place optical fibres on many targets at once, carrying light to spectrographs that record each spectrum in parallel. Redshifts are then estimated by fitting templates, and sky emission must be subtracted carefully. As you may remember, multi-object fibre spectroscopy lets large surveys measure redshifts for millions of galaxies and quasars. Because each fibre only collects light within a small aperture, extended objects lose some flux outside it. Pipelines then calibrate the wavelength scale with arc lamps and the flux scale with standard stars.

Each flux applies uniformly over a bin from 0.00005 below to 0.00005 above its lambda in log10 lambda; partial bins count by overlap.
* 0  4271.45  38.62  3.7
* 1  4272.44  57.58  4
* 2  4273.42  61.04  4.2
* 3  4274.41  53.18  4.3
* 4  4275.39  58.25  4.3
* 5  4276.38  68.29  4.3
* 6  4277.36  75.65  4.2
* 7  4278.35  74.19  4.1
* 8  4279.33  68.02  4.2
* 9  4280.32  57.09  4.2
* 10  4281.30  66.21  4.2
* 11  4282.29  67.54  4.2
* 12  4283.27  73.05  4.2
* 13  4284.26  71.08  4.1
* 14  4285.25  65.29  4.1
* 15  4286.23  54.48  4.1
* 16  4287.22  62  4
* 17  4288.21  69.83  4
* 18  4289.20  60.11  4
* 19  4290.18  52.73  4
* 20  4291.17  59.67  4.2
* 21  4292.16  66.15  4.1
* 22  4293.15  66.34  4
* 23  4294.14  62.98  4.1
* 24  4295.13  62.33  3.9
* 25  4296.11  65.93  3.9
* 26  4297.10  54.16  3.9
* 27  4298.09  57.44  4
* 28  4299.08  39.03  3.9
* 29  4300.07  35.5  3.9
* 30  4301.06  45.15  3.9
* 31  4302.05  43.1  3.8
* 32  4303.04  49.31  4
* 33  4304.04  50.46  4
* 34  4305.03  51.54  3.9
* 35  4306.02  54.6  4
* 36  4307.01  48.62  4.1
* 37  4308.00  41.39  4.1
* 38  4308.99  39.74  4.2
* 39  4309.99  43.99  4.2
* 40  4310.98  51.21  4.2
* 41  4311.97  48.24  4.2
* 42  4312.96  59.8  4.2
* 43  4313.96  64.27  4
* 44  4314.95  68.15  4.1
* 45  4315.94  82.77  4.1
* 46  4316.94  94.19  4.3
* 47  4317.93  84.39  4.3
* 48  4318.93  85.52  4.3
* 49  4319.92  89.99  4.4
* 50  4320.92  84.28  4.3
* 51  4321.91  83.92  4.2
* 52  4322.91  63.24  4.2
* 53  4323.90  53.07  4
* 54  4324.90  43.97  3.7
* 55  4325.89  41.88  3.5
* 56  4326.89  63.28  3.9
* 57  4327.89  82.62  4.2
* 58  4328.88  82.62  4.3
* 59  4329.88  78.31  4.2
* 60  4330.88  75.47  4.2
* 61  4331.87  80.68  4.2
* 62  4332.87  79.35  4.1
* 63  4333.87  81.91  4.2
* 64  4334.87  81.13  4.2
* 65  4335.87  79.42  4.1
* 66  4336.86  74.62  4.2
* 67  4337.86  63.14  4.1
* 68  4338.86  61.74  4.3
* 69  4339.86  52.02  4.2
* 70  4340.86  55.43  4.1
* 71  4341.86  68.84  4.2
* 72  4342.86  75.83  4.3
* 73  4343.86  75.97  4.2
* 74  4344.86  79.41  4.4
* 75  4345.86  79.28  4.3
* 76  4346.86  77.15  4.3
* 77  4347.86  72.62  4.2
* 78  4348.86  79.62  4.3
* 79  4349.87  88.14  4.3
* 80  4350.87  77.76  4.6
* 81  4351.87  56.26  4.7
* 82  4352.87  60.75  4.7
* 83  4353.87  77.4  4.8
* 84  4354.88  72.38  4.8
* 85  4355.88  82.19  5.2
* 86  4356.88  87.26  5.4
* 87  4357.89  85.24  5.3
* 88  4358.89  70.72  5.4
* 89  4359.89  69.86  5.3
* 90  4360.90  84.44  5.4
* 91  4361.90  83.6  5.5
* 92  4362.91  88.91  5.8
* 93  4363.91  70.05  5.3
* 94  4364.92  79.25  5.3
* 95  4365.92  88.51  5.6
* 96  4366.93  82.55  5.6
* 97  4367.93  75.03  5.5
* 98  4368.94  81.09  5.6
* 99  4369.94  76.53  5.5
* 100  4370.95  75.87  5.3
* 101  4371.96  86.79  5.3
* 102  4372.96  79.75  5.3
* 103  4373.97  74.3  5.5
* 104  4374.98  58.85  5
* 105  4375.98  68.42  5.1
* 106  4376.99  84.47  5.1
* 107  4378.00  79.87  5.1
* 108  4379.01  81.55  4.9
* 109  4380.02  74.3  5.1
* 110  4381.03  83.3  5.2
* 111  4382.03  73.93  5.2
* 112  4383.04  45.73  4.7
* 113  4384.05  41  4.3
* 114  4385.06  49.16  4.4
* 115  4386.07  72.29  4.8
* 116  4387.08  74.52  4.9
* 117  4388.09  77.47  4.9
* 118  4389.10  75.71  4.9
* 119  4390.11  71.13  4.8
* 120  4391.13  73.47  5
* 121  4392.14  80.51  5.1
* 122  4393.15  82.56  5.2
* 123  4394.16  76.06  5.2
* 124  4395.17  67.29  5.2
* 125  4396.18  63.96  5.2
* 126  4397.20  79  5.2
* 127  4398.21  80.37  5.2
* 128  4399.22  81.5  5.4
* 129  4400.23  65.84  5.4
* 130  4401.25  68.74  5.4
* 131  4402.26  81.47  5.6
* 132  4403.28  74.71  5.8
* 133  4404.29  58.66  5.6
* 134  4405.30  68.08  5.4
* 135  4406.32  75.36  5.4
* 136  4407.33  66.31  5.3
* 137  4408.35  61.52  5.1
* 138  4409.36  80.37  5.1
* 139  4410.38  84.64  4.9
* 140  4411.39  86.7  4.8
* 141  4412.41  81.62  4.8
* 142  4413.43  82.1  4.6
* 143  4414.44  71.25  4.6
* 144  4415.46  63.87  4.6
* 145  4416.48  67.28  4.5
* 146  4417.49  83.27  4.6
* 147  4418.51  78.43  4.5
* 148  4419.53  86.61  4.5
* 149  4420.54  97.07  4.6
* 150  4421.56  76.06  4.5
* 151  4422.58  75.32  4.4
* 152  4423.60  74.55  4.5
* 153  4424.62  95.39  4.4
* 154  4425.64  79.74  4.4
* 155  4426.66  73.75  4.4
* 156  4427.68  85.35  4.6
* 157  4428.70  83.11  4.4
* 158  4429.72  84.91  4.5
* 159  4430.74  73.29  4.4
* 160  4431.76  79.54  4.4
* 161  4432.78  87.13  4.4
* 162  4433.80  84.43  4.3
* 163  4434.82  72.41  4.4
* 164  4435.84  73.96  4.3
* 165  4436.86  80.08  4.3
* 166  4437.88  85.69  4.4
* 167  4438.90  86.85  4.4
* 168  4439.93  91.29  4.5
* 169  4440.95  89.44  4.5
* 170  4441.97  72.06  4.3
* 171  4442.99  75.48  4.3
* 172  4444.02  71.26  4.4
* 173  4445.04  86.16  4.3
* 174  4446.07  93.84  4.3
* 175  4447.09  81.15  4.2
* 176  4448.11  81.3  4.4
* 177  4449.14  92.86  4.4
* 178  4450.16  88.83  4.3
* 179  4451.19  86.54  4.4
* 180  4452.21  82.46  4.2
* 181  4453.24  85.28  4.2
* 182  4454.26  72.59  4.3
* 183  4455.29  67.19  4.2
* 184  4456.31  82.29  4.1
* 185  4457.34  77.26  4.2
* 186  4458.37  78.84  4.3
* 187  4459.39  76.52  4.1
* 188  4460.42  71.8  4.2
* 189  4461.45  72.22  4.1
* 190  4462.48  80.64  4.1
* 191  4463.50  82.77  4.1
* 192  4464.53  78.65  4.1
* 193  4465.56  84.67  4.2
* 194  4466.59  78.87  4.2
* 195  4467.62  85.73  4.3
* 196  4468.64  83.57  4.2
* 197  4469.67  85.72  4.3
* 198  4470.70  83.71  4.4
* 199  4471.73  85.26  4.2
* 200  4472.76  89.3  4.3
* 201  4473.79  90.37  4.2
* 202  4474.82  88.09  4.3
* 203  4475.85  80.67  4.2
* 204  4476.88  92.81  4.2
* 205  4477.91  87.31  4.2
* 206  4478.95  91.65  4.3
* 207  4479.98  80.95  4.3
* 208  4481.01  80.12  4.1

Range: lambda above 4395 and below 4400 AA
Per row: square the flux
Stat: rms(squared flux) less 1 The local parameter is 5692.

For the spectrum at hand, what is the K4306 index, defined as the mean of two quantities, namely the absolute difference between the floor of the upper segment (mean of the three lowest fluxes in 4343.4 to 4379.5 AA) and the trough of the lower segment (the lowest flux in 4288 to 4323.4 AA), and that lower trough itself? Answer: 29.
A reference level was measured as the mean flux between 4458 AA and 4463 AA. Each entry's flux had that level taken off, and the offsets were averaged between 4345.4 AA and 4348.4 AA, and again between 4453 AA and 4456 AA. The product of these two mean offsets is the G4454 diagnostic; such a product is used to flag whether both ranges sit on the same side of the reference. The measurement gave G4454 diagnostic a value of 0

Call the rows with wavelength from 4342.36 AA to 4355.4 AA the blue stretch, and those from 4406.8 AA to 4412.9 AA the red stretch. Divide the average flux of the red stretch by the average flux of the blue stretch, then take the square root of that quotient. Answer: 1.01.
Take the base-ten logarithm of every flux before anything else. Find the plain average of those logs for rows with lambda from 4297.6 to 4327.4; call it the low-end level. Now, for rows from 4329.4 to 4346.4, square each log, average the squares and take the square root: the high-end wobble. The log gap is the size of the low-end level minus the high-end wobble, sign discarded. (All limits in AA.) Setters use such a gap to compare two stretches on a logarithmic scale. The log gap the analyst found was 0.11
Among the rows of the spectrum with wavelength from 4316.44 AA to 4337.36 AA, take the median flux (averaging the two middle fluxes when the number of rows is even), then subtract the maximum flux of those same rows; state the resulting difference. -13.5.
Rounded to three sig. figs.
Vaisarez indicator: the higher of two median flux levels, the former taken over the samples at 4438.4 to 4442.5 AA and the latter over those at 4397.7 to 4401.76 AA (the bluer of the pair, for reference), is 88.1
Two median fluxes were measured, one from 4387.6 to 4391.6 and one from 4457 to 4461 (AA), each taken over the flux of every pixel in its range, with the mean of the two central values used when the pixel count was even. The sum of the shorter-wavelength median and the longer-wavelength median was 151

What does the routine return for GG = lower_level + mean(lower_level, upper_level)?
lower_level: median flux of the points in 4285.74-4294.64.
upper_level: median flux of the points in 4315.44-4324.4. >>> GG 135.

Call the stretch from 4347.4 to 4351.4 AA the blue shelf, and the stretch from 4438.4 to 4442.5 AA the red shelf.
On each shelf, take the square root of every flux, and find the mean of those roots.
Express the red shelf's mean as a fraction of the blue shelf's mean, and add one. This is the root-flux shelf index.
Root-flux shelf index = 2.03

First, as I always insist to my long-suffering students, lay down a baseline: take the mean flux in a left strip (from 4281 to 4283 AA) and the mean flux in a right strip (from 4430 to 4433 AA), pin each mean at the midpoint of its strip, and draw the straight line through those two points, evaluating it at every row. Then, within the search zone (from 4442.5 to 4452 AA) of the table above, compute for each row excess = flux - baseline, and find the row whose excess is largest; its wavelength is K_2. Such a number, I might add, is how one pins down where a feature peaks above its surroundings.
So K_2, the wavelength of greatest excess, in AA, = 4446.07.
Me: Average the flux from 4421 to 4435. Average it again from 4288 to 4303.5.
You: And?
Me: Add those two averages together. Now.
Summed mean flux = 136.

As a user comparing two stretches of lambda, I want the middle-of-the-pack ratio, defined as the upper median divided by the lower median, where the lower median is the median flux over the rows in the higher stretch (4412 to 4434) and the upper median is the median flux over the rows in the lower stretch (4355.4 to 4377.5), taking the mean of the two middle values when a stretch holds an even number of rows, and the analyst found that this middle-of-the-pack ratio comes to 1.00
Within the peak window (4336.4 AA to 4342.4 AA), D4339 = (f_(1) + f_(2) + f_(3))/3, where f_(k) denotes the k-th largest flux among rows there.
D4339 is 69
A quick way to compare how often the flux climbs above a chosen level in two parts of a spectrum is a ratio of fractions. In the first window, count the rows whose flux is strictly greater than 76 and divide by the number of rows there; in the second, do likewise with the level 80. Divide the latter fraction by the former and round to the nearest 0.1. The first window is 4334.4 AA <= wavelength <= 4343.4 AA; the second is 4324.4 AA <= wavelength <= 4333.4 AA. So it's 1.5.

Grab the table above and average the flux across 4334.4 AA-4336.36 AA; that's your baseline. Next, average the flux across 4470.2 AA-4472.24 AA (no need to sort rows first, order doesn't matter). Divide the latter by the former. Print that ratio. 1.05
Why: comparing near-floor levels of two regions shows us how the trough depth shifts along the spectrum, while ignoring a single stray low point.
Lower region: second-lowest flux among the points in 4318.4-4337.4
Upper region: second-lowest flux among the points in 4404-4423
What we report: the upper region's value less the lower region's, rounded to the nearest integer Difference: 18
